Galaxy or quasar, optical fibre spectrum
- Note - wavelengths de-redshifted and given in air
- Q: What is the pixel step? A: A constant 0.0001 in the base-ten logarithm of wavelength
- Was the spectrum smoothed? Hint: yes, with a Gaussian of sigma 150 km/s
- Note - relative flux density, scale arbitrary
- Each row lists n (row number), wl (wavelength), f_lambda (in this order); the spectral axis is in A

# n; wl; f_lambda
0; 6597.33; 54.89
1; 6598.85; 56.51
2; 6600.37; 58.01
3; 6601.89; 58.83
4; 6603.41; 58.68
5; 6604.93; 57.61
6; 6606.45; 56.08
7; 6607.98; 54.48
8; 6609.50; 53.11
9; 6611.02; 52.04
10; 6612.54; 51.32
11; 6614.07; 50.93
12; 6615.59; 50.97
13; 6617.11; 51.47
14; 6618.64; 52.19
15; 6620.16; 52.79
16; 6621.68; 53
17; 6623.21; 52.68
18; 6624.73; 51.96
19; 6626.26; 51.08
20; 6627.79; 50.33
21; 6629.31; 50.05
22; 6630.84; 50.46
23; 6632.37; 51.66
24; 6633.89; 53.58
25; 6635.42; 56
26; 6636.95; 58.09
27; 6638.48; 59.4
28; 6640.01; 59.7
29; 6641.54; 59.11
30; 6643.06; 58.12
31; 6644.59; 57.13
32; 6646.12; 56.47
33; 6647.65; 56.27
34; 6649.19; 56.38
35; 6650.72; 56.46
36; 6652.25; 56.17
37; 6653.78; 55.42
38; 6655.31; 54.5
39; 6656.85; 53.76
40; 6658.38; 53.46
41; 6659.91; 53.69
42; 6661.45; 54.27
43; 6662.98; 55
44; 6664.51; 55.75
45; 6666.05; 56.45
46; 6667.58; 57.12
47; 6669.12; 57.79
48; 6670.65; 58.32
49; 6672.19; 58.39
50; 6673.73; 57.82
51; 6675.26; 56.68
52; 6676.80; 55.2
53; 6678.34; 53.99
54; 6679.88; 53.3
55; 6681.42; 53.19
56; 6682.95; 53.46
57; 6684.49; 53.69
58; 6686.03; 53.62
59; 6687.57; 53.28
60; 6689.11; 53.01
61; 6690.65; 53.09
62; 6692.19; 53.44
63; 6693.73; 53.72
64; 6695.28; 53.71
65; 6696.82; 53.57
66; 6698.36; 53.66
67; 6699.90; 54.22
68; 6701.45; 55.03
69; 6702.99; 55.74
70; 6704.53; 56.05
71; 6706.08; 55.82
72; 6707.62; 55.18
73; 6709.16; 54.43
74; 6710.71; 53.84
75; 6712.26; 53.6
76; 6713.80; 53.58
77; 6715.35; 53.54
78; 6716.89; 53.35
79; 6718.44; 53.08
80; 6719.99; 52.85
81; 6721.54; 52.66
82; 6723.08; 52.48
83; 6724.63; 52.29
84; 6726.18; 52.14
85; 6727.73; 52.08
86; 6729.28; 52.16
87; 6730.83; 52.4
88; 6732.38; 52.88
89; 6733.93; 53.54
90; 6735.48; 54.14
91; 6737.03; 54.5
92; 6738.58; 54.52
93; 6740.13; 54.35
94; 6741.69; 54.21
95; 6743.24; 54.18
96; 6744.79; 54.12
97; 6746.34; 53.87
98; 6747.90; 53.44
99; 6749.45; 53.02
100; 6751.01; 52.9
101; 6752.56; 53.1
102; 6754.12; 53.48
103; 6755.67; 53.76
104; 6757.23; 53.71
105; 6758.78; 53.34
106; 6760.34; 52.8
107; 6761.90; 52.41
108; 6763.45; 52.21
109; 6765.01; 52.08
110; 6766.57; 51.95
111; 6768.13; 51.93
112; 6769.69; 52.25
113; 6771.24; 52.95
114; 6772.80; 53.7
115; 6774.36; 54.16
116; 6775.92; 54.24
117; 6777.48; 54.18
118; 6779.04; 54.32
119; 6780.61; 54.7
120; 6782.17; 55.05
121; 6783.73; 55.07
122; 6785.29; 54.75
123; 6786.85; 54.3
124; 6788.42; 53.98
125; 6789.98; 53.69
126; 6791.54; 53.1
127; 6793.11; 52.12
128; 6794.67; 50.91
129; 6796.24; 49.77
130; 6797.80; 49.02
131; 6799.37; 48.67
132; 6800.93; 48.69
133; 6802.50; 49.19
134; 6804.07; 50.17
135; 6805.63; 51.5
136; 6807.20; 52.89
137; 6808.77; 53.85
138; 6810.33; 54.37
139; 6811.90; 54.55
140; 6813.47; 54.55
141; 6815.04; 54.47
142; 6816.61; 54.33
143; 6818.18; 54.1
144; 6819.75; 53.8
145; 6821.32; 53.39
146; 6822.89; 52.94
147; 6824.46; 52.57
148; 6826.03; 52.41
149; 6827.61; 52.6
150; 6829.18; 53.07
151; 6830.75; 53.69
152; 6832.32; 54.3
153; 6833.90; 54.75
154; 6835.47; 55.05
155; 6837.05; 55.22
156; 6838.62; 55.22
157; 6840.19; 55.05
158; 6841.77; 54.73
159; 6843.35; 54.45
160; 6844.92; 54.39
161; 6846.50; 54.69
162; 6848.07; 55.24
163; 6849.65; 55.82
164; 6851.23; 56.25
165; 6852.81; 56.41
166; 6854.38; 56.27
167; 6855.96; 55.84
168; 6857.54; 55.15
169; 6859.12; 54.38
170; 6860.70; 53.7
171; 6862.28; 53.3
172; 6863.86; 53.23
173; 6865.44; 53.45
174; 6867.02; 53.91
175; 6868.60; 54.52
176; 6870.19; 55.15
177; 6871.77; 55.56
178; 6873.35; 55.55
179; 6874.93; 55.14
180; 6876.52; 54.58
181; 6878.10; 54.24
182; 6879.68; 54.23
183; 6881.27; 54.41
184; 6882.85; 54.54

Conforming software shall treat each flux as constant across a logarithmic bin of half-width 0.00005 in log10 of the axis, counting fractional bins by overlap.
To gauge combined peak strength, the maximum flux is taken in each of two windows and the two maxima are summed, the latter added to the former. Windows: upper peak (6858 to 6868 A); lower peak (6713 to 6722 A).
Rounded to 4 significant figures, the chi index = 108.0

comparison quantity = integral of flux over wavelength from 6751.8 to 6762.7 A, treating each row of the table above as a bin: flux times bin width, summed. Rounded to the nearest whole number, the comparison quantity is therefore 580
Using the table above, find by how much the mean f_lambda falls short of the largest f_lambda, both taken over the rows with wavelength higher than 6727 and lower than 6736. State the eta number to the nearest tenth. 1.3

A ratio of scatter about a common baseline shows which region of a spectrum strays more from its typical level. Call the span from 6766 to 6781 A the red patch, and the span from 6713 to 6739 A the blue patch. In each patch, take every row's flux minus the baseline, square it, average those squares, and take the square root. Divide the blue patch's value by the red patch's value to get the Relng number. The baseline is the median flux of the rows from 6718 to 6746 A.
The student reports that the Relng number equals 0.7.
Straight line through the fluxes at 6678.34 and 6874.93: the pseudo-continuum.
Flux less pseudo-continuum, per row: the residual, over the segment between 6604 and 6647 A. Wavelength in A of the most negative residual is 6629.31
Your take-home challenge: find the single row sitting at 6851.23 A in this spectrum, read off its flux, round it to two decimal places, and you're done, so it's 56.25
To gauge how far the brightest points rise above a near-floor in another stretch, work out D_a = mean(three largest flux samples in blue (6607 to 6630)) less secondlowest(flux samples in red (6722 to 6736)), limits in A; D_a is 1.4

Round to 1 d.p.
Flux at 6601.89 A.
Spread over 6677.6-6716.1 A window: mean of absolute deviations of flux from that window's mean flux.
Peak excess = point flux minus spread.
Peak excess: 58.1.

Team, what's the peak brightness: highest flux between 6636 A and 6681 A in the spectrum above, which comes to 59.7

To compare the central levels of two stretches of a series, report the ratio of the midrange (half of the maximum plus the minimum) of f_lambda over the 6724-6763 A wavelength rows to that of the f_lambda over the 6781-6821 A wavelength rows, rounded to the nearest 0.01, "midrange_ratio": 1.03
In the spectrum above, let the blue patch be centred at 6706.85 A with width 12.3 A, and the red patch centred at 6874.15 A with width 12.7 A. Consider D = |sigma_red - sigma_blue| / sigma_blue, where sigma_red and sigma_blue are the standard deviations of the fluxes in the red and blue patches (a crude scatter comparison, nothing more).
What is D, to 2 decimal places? 0.41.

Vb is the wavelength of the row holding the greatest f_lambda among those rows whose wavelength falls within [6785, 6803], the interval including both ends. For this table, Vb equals 6785.29 A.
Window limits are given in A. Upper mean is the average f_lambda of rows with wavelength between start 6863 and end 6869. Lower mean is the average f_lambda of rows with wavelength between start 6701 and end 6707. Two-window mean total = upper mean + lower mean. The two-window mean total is 109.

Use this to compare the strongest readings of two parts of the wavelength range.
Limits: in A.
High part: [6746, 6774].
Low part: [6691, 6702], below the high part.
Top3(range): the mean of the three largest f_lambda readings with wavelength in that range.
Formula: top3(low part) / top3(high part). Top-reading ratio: 1.010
